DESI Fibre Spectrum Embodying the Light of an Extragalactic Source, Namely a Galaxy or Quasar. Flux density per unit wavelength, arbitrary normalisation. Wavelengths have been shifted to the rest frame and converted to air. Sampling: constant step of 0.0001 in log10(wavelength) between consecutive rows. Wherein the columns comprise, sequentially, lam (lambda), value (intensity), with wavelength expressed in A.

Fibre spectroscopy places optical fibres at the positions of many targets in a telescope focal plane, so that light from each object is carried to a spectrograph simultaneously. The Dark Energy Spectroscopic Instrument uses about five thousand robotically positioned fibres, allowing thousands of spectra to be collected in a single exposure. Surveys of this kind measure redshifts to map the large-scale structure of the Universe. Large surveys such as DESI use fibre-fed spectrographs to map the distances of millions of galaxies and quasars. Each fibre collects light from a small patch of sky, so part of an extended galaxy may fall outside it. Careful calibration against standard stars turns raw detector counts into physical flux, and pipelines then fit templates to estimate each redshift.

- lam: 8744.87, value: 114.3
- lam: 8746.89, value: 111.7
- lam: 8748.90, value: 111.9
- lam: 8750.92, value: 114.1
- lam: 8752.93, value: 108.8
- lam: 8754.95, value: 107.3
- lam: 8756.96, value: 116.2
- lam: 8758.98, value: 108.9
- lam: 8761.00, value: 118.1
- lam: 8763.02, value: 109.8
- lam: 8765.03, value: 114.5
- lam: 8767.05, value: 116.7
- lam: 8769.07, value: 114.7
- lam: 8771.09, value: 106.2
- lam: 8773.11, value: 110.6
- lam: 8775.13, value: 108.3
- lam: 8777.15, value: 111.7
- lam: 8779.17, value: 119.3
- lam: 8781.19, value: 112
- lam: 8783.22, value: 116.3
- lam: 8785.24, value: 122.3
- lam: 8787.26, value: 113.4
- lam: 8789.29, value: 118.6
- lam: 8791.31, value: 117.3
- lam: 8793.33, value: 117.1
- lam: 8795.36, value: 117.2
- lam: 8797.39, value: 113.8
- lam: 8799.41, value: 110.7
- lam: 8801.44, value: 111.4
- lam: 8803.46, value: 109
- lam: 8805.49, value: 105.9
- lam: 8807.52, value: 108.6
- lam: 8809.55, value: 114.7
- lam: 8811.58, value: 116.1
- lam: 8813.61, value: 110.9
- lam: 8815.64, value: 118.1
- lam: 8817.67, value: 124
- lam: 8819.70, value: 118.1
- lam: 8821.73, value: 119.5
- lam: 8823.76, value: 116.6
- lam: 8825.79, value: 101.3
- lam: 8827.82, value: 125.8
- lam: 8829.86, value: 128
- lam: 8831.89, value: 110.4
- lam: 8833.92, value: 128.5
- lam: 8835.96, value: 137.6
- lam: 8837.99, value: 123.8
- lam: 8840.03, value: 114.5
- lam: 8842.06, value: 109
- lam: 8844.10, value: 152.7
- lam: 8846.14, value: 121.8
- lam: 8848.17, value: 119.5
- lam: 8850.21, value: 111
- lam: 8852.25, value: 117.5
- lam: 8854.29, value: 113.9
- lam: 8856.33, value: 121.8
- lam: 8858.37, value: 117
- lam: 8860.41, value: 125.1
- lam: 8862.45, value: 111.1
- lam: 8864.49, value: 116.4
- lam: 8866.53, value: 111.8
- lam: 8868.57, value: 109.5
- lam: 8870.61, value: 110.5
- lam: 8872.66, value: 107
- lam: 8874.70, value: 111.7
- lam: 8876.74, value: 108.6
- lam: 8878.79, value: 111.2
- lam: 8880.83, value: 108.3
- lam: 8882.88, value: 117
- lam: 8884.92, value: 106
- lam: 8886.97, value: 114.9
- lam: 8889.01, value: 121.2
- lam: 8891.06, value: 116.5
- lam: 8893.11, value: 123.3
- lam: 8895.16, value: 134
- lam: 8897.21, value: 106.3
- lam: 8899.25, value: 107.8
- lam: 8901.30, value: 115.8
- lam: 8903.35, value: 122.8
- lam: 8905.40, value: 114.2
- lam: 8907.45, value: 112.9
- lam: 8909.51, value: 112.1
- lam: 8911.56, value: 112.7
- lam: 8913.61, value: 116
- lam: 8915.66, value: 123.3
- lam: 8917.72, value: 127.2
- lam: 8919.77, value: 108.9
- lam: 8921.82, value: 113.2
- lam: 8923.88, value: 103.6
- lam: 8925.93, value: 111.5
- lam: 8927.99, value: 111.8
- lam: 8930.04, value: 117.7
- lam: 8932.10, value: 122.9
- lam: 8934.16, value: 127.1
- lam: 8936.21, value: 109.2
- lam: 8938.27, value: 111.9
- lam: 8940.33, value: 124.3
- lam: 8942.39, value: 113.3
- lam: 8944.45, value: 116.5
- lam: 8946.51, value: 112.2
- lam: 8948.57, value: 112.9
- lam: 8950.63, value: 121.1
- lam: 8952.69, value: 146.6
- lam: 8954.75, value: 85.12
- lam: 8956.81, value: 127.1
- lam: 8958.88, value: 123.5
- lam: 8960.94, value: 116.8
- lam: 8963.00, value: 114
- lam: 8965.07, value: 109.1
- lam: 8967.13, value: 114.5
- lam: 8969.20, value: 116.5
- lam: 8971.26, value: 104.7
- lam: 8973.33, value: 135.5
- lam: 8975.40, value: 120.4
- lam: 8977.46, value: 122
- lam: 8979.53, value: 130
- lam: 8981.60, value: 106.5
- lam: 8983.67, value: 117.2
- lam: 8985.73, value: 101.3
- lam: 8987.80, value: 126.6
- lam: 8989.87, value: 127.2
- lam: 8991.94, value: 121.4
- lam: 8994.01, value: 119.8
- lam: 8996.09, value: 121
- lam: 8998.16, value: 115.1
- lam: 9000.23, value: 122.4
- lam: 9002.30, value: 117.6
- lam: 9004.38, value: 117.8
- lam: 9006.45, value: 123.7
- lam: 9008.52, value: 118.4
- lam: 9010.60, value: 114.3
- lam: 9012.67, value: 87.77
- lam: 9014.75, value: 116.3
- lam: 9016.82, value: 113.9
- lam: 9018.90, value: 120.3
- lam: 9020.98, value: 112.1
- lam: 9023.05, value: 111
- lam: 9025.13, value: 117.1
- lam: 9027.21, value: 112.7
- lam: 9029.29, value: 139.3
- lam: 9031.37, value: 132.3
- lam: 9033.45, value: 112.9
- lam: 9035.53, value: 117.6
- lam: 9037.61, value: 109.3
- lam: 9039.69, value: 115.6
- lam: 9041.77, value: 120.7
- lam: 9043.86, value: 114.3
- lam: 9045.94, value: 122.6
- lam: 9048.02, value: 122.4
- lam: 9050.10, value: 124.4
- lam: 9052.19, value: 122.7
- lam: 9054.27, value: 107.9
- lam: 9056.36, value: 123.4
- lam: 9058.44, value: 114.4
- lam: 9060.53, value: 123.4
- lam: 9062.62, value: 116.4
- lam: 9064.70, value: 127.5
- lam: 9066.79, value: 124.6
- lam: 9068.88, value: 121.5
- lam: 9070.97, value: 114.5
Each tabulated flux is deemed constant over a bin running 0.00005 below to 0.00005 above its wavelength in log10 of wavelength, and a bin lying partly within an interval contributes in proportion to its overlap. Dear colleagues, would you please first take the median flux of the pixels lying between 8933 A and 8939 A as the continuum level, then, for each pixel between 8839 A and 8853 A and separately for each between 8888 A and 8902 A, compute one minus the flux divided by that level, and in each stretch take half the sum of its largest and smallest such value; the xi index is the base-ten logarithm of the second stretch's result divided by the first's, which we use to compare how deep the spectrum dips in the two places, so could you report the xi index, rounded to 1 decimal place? -0.4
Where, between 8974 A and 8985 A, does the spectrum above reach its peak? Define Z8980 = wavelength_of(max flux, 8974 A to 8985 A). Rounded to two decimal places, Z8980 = 8979.53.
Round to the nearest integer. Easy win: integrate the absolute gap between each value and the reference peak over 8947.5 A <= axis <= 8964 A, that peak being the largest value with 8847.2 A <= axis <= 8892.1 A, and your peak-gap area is 208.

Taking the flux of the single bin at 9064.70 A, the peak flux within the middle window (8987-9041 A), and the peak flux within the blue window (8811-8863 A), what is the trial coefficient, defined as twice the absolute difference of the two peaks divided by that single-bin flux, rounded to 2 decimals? 0.21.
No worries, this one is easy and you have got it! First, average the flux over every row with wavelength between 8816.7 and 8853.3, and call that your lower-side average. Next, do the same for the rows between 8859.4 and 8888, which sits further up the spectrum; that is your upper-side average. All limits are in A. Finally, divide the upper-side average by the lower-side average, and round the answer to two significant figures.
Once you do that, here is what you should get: 0.93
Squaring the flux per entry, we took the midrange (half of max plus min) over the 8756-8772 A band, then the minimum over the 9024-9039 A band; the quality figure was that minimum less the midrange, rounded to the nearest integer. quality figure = -667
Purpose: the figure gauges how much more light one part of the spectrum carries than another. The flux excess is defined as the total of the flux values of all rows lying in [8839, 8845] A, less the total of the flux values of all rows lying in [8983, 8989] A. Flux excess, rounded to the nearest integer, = 31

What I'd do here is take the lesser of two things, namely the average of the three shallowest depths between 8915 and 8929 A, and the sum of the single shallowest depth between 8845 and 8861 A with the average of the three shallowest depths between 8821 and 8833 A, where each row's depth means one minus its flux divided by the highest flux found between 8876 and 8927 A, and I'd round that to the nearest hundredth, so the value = 0.10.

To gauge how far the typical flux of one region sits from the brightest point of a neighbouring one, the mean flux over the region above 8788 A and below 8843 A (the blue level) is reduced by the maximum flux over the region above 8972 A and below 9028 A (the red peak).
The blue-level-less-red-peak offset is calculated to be -19.0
